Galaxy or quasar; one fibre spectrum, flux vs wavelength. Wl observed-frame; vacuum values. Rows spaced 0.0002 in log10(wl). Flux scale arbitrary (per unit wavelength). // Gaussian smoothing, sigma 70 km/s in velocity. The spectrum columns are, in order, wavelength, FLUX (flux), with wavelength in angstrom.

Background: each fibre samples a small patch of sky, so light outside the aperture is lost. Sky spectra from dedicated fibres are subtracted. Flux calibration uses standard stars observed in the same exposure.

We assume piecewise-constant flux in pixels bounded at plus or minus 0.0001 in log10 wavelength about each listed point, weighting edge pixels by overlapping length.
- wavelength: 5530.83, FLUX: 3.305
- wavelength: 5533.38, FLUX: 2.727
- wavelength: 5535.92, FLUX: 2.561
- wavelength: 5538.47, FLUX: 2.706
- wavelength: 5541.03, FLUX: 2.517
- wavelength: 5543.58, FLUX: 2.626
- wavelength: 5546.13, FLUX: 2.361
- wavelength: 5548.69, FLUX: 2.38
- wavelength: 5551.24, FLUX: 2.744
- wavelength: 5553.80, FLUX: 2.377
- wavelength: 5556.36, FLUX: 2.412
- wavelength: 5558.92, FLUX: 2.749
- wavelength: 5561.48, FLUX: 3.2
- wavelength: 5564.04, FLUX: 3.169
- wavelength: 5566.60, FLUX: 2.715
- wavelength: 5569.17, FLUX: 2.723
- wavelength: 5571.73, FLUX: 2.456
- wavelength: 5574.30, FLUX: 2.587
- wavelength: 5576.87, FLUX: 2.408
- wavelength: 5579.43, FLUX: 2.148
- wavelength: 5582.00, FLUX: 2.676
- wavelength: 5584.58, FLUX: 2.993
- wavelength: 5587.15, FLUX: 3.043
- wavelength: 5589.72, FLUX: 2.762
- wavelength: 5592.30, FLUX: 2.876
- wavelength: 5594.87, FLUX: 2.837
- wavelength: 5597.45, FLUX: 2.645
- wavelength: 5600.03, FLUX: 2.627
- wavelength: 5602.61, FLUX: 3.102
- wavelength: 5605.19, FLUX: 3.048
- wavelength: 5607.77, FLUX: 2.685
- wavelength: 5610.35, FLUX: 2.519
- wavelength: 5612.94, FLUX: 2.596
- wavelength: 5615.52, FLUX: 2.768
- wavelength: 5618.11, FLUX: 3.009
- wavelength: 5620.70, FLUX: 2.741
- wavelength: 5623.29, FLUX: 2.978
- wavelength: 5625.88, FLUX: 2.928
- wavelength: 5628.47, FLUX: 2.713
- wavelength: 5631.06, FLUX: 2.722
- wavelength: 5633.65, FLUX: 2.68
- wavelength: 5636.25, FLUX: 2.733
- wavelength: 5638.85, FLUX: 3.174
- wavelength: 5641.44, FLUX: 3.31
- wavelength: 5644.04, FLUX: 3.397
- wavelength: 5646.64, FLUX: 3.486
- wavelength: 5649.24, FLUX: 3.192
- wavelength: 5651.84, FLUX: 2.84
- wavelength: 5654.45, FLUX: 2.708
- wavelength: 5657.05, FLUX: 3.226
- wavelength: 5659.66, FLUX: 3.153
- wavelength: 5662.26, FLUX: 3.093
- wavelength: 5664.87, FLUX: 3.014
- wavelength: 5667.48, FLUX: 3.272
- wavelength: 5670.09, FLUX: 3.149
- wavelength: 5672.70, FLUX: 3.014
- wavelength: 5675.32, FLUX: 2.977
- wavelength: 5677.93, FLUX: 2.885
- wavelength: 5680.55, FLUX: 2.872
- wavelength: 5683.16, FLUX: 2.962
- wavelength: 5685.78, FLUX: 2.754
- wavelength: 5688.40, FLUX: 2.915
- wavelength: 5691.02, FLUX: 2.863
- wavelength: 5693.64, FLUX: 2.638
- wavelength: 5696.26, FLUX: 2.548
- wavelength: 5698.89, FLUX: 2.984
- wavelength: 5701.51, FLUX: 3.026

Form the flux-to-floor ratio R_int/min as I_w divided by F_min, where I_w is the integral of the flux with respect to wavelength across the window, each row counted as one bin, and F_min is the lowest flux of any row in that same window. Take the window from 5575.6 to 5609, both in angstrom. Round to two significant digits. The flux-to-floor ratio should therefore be 43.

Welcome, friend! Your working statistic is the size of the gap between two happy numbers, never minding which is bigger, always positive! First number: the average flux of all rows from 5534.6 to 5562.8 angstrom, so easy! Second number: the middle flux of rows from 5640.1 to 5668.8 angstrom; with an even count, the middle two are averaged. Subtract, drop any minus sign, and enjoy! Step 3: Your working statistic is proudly 0.59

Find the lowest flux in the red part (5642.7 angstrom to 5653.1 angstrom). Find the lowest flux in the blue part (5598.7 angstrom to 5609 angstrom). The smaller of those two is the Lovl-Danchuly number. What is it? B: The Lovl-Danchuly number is 2.63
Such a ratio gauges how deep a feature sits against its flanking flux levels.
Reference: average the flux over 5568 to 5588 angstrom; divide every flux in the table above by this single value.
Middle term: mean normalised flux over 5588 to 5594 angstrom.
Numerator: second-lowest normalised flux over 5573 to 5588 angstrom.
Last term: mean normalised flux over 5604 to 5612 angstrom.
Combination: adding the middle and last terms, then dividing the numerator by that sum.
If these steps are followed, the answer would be 0.432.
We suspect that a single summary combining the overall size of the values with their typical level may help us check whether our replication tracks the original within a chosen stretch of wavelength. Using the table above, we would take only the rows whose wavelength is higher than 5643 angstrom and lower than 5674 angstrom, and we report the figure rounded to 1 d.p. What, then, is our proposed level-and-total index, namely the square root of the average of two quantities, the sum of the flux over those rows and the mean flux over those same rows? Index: 4.5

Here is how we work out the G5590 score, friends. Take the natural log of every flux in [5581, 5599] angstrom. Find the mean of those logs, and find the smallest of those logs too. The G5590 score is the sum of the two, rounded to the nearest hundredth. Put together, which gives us 2.01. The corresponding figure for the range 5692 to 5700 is 1.93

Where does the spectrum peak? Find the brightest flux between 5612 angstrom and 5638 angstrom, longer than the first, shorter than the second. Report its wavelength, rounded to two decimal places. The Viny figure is 5618.11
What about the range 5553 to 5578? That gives 5561.48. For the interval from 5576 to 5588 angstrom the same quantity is 5587.15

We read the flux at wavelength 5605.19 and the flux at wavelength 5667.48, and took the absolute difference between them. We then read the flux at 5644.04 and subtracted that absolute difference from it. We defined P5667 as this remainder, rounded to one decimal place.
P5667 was 3.2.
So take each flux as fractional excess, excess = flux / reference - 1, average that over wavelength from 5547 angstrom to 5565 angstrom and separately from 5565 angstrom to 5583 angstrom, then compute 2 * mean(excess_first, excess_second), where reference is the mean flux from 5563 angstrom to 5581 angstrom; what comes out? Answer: 0.02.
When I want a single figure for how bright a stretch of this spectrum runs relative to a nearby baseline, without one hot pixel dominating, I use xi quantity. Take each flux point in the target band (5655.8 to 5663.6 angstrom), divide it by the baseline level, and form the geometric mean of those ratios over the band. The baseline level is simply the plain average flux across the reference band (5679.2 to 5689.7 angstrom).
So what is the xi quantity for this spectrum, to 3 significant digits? 1.10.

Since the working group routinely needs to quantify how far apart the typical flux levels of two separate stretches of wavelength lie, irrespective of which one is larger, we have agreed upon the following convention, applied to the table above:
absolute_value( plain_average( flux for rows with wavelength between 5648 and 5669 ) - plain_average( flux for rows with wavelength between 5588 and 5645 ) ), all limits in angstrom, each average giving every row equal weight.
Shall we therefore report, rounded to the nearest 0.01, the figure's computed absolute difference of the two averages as 0.21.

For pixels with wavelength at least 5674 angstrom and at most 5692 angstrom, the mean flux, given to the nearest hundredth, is 2.89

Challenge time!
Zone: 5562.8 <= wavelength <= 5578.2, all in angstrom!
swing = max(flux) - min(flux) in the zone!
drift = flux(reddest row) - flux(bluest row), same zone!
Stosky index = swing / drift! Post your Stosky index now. -1.0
